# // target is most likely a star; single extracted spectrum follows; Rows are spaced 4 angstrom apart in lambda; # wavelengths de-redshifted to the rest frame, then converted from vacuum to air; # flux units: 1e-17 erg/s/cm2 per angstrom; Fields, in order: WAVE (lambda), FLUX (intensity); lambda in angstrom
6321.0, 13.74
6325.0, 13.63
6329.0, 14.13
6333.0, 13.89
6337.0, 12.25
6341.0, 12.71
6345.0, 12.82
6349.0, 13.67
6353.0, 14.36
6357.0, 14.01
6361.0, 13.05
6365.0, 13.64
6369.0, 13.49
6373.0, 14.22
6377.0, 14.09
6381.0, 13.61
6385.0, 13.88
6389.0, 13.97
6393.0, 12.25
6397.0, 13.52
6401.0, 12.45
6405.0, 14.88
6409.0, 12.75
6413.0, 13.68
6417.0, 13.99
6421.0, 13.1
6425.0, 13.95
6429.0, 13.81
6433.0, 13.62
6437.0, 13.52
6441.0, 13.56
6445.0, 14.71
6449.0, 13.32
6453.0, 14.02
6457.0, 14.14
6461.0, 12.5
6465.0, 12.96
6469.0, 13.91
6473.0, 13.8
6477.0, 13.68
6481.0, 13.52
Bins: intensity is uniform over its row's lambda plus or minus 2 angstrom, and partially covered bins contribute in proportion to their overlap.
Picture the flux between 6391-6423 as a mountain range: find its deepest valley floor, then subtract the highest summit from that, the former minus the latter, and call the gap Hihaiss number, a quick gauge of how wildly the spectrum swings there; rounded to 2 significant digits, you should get -2.6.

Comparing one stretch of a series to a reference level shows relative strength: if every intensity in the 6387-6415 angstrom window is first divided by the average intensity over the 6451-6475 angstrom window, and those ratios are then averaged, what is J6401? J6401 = 0.99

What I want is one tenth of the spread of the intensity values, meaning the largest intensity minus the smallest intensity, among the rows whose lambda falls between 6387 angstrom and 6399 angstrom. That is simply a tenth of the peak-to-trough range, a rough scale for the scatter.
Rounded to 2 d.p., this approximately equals 0.17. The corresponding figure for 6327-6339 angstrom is 0.19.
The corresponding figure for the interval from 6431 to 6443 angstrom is 0.01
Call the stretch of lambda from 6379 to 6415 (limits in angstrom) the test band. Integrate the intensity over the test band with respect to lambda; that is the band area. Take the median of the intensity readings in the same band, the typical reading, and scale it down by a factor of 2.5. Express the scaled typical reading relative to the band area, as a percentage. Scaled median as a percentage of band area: 1.12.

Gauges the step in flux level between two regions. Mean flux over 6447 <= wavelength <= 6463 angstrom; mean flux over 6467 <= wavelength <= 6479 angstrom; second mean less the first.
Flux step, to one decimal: 0.3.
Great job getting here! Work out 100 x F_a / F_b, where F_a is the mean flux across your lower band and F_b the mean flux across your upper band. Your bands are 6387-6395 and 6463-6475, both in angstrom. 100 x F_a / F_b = 97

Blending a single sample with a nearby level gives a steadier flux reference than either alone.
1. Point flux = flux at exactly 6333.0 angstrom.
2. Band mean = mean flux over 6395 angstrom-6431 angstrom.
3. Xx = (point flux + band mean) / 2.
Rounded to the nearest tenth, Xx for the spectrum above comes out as 13.7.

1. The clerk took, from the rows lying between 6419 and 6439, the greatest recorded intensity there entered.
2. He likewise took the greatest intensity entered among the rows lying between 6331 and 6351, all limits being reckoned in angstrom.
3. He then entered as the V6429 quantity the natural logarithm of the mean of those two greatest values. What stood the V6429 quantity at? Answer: 2.63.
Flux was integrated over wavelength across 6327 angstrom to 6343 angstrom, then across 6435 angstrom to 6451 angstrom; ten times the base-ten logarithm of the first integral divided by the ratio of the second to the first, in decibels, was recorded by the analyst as 23.1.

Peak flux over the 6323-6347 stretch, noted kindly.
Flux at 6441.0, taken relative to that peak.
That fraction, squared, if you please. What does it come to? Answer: 0.921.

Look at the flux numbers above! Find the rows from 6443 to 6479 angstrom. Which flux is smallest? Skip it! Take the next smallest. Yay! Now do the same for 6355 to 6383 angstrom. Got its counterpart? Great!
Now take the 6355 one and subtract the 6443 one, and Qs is 0.5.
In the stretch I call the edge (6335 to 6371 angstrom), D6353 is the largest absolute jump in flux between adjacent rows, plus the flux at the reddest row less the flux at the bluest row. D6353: 2.20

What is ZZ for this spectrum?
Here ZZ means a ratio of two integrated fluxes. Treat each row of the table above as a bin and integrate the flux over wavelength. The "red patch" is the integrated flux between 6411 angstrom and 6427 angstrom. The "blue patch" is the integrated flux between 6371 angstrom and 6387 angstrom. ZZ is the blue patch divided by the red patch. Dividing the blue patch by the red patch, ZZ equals 1.02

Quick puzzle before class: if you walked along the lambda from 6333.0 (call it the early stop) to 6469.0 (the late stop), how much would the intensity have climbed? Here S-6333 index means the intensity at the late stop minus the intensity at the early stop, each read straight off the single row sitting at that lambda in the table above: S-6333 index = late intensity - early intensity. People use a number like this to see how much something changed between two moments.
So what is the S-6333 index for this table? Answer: 0.0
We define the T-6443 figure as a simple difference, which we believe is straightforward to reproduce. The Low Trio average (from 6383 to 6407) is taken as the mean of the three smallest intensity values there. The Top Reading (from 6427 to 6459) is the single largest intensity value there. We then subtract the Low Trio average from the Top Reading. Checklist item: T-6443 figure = 2.0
